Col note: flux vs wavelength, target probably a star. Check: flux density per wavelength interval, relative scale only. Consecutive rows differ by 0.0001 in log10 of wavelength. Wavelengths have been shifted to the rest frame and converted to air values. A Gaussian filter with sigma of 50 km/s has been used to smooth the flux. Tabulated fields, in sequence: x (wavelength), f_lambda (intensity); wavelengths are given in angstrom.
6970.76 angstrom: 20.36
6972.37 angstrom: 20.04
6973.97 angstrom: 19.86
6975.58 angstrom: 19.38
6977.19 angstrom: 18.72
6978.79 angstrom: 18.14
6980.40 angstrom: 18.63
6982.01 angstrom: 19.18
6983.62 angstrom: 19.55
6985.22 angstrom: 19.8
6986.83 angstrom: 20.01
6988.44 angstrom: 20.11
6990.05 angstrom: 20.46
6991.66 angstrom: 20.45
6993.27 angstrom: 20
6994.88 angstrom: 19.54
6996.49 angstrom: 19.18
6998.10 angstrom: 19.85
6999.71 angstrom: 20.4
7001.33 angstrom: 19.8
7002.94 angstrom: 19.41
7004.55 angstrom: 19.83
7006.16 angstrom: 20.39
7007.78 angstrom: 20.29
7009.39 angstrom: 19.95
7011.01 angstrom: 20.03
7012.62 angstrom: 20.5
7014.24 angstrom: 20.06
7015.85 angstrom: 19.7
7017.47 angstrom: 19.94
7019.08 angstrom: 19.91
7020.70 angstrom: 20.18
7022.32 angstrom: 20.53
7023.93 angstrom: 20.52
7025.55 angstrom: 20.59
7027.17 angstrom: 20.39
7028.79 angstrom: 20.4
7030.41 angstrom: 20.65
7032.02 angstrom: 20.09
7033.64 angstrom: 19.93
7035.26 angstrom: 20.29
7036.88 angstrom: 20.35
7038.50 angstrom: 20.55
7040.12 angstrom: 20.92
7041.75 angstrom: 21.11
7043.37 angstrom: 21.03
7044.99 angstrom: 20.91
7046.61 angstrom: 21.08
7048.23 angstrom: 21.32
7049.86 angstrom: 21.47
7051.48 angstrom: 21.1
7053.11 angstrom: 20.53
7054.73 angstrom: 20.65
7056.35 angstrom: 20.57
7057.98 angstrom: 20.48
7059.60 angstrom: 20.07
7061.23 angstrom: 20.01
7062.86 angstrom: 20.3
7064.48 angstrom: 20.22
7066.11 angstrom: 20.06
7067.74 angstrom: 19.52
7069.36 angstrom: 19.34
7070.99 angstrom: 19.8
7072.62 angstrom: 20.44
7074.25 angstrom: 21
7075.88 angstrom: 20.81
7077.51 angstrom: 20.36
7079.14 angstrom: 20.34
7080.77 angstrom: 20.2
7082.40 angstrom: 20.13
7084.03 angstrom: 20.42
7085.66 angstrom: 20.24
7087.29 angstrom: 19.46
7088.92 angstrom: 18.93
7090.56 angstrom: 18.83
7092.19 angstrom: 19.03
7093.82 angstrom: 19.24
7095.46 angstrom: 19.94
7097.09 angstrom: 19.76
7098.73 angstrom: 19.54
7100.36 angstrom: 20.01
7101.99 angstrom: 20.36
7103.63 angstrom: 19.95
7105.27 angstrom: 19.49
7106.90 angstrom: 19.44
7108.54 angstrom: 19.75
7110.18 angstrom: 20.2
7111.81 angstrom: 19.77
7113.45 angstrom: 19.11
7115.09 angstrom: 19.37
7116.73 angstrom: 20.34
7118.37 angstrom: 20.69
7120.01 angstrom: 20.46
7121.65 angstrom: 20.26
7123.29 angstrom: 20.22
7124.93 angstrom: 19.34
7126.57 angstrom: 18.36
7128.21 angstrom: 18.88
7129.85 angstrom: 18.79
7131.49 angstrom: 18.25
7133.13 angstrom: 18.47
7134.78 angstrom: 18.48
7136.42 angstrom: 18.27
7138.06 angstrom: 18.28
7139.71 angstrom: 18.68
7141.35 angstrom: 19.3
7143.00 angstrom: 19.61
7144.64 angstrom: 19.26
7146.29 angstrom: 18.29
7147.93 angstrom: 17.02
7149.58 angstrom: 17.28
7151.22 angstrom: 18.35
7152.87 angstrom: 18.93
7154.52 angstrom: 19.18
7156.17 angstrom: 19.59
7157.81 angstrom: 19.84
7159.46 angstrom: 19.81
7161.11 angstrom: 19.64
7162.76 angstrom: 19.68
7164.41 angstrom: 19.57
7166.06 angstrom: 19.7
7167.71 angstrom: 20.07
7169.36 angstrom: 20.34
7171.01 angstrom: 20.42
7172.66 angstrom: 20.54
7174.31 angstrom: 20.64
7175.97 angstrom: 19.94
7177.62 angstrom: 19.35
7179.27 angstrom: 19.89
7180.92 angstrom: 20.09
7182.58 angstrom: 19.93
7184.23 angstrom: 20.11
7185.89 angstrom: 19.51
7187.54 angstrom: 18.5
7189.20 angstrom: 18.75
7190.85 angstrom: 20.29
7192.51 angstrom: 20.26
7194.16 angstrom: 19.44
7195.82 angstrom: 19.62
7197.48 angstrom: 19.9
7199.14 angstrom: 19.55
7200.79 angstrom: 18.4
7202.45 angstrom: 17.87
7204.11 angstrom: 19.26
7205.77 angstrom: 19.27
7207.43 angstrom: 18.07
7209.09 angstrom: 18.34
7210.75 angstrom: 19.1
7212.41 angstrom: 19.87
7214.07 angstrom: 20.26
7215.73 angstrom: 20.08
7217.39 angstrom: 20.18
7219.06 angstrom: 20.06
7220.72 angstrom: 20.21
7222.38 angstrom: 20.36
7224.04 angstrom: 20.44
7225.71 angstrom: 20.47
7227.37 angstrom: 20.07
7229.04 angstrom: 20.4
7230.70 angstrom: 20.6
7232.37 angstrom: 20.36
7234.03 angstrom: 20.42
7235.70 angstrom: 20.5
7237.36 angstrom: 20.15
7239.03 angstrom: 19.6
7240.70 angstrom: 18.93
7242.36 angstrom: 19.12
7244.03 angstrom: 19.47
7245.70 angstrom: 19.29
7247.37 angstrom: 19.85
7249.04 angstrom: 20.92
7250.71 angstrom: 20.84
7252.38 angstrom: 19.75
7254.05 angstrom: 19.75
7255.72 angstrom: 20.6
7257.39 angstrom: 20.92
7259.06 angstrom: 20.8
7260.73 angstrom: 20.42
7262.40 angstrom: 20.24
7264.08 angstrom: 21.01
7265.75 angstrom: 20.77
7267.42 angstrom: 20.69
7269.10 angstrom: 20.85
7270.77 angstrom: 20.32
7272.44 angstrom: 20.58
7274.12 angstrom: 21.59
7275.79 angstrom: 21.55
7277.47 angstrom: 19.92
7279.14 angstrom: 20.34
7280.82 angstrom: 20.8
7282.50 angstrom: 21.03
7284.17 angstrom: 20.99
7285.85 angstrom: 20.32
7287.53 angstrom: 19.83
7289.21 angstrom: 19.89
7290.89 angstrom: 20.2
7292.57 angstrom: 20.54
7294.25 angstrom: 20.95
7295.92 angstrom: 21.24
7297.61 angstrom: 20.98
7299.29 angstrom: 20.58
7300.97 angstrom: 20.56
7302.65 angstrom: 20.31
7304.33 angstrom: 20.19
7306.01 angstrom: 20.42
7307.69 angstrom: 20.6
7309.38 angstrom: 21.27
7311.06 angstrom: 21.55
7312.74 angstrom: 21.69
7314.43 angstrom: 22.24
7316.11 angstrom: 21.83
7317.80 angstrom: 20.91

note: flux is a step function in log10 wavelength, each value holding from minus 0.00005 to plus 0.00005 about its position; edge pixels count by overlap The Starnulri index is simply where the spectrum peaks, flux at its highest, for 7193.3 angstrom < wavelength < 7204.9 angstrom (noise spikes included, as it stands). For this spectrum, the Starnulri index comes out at 7197.48 angstrom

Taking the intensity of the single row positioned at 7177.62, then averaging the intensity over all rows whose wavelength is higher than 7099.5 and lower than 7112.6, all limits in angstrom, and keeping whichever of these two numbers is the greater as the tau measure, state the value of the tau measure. 19.9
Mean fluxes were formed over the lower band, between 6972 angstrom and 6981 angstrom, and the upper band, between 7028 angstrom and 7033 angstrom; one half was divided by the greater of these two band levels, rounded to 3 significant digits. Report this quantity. 0.0245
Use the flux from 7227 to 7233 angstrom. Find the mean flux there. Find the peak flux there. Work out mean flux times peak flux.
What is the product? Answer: 419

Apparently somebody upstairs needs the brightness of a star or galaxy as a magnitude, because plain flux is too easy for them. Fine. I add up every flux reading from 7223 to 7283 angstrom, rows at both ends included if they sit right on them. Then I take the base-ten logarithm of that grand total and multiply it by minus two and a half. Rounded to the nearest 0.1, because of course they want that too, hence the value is -7.2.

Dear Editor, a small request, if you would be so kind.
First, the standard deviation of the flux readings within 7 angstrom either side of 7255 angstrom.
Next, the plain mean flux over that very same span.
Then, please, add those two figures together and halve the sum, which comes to 10.5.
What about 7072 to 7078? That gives 10.5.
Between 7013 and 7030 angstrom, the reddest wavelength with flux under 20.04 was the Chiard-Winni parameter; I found 7019.08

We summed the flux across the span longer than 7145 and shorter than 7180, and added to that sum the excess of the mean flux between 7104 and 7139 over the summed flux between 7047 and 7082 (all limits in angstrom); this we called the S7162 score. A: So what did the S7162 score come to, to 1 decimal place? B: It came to -1.2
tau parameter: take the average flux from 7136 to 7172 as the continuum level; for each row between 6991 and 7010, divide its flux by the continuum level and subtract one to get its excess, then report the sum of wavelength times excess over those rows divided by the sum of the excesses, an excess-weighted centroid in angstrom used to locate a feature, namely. 7000.9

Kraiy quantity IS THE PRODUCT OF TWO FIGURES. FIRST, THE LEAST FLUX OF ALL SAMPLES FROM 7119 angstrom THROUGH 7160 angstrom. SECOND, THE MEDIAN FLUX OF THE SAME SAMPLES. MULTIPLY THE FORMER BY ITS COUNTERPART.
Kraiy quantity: 321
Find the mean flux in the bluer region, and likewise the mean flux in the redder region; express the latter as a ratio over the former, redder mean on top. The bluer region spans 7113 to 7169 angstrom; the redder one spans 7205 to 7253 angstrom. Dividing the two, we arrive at 1.04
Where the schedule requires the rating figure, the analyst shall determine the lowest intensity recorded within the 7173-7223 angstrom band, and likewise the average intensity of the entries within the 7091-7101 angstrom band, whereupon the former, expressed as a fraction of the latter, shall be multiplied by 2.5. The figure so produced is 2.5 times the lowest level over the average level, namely 2.28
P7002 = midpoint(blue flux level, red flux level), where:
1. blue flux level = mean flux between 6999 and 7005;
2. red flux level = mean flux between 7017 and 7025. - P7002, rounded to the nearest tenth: 20.0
